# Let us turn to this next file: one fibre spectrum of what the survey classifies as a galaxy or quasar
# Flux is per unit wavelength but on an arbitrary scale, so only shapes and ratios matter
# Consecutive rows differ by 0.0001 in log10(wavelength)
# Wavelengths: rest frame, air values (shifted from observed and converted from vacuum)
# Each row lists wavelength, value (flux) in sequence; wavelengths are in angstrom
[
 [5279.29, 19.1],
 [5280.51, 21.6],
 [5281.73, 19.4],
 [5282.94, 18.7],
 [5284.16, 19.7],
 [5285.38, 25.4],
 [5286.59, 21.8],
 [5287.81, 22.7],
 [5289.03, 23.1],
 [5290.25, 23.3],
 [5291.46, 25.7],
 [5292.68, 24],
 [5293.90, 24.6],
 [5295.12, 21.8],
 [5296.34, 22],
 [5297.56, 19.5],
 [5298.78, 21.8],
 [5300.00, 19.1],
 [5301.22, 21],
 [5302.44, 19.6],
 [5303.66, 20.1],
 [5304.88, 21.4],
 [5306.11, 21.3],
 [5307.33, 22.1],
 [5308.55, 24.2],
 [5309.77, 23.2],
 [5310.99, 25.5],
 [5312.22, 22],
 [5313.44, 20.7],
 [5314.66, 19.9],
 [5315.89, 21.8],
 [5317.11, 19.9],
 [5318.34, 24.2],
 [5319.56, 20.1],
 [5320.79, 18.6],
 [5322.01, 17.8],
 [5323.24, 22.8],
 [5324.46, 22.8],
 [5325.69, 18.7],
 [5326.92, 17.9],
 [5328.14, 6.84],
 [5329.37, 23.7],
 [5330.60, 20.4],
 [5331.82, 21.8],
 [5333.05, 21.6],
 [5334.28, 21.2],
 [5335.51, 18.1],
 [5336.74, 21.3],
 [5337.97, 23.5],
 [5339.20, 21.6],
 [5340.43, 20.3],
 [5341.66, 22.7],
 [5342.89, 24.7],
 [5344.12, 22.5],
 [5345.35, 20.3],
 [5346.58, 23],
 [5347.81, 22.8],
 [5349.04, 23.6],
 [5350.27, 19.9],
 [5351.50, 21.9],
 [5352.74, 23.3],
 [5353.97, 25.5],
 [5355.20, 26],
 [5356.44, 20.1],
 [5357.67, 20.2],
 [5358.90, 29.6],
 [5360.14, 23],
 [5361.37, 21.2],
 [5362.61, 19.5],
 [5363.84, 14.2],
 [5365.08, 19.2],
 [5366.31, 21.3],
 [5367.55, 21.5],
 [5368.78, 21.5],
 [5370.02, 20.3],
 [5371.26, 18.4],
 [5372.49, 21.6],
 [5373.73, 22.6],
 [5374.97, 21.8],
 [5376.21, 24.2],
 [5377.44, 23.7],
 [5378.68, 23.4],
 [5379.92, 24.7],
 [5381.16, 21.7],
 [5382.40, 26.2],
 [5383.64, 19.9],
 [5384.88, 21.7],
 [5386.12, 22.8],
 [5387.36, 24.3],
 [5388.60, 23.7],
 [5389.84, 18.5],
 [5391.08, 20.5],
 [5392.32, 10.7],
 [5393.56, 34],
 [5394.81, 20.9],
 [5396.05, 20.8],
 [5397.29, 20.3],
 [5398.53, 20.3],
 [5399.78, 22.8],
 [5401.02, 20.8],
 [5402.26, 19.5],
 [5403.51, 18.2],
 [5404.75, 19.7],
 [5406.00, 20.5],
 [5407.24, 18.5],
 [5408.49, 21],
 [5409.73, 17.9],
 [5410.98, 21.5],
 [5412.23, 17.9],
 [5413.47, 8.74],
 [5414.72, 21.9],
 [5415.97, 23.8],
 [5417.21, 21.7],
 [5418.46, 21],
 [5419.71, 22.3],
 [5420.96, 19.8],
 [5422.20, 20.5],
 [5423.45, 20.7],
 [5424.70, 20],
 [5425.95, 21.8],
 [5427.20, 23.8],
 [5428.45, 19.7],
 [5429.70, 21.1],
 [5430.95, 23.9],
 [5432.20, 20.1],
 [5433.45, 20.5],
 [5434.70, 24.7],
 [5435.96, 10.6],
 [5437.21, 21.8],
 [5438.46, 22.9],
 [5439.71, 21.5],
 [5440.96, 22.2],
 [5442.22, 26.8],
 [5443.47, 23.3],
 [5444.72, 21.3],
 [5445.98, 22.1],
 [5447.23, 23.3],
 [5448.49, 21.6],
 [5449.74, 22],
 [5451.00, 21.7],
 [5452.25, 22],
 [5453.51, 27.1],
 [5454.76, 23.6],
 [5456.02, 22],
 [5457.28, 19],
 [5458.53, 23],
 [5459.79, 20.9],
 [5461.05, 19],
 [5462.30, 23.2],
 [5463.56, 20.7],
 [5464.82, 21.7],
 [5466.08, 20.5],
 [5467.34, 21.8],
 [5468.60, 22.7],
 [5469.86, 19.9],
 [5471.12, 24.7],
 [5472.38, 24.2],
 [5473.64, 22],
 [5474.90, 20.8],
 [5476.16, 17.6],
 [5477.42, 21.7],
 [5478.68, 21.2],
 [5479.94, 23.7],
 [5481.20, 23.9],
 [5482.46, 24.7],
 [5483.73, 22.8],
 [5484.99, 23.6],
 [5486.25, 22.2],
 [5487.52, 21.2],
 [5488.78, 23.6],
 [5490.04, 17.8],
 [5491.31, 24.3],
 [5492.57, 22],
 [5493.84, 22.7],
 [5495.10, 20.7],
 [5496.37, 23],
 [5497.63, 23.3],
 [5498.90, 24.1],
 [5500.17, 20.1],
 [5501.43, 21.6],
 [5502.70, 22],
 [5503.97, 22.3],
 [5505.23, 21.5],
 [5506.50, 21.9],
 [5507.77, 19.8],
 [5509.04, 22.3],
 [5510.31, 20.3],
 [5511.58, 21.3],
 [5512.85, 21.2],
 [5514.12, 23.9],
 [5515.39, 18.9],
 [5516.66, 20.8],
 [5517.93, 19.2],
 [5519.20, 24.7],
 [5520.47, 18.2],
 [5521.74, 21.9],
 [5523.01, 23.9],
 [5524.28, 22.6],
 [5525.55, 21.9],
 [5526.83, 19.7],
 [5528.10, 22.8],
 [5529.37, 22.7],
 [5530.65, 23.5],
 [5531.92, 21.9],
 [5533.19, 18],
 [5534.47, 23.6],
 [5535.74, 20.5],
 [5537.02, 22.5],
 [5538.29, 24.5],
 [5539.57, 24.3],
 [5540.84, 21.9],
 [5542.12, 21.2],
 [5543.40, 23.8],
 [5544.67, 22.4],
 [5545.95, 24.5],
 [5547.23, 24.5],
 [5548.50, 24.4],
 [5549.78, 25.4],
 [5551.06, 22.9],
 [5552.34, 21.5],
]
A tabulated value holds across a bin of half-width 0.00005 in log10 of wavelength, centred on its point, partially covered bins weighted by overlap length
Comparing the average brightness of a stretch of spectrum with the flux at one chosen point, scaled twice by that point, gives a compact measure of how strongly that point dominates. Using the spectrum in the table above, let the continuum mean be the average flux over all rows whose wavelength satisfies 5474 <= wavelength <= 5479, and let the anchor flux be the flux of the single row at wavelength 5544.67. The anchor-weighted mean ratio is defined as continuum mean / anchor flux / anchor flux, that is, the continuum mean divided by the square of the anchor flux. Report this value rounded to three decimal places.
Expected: 0.041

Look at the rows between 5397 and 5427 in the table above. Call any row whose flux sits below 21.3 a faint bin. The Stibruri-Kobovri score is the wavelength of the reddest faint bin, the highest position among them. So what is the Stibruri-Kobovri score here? 5424.70 angstrom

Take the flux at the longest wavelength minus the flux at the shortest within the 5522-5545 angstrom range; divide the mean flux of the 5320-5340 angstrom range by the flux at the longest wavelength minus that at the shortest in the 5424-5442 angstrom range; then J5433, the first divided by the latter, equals -0.17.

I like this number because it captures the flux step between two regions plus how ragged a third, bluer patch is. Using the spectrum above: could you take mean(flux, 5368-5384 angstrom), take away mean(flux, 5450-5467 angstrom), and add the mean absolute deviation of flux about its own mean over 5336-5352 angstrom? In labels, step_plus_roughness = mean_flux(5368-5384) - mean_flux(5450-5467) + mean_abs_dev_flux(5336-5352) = 1.6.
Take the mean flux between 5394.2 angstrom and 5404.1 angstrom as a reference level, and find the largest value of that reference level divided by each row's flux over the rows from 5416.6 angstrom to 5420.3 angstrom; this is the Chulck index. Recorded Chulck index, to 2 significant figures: 0.97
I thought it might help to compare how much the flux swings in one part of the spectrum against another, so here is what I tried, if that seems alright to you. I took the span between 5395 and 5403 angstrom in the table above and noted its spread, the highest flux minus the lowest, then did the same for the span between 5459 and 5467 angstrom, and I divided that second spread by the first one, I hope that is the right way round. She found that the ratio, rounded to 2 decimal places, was 1.27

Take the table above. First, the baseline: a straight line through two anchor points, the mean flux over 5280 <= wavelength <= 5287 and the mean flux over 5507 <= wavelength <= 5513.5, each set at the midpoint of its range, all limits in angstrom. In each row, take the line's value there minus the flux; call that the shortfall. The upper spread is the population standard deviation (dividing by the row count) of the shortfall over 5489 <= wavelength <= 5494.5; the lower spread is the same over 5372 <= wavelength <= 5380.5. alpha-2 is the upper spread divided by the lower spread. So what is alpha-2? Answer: 2.2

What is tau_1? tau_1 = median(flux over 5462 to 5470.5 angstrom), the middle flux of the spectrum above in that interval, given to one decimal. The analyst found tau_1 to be 21.7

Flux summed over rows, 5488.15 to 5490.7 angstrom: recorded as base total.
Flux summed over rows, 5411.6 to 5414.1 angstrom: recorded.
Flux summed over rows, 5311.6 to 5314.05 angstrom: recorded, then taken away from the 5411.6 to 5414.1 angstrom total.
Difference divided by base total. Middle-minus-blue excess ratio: -0.39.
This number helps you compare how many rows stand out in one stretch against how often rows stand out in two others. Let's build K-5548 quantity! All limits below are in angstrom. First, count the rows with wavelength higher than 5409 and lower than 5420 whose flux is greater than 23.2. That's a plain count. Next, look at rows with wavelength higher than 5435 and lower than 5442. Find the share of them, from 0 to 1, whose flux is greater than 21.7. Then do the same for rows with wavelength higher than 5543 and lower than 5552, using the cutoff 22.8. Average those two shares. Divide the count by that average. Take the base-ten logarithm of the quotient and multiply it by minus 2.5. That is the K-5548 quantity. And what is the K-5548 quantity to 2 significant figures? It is -0.34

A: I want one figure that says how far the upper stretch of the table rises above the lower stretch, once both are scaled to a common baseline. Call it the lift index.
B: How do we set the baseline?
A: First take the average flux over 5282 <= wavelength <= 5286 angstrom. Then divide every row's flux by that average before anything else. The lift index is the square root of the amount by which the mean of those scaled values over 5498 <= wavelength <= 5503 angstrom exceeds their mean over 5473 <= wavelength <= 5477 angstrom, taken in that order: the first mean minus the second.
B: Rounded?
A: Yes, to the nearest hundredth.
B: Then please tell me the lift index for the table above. 0.29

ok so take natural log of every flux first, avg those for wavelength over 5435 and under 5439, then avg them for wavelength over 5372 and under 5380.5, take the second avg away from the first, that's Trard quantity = -0.3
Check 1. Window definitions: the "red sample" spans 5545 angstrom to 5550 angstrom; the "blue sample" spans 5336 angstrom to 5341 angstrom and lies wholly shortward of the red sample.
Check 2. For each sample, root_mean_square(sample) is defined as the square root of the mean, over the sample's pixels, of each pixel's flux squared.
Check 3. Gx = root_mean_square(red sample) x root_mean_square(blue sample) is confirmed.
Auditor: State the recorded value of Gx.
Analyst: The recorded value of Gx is 536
